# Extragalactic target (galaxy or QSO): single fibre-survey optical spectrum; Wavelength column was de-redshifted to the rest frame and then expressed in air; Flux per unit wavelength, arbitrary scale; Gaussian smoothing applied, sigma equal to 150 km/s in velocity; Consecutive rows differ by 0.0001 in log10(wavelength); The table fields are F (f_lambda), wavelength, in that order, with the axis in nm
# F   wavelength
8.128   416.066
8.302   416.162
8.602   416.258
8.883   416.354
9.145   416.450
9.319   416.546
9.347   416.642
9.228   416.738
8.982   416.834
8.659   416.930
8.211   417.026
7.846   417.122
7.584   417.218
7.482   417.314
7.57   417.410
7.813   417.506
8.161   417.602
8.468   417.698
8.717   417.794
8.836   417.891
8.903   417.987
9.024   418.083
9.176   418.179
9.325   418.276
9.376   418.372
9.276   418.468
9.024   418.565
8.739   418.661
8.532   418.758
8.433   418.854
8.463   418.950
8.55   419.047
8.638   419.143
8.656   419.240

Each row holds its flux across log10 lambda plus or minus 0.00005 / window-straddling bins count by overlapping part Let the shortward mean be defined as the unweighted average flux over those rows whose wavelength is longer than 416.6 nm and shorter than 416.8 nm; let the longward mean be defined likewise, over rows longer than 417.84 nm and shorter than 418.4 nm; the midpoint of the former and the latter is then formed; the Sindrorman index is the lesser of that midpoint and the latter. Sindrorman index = 9.1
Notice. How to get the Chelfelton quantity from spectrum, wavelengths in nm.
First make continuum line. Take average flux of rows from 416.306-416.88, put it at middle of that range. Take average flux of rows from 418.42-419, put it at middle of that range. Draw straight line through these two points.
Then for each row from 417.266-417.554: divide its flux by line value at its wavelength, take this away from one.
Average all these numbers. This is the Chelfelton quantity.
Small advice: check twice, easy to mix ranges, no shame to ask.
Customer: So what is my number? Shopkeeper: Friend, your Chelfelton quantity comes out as 0.15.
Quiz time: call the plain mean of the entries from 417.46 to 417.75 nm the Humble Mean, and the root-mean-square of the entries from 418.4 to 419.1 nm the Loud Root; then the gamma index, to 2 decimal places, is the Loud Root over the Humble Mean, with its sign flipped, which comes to -1.07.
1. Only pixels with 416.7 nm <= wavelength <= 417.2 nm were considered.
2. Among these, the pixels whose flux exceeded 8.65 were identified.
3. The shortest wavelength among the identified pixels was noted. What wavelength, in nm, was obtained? 416.738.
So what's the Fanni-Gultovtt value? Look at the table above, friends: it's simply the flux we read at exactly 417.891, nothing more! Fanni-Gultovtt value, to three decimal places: 8.836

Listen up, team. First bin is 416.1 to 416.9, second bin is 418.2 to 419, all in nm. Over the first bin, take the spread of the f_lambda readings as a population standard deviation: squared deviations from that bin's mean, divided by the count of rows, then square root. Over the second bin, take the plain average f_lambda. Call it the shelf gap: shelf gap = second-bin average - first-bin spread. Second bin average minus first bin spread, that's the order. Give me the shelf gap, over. 8.55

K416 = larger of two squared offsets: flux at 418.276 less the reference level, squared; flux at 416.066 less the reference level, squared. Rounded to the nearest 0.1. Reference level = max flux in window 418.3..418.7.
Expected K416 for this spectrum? 1.6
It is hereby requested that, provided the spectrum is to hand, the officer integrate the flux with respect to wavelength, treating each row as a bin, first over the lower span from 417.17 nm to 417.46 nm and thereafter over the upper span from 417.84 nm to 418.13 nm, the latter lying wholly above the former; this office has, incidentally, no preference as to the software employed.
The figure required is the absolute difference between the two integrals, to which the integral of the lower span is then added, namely 2.58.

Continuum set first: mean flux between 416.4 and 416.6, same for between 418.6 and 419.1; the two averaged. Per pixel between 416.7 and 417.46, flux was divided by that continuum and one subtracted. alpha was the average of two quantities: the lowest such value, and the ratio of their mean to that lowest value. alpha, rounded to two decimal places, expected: 0.17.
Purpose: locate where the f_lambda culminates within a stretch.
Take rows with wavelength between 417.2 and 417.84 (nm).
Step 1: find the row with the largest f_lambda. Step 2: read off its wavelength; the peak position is 417.794 nm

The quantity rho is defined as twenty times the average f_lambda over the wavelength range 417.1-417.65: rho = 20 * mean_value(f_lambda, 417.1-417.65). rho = 155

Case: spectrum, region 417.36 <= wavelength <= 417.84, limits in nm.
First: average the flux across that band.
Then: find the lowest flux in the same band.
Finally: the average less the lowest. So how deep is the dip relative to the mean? 0.58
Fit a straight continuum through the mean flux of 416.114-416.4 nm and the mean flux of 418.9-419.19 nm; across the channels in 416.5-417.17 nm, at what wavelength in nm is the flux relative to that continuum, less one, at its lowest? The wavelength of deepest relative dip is 417.122 nm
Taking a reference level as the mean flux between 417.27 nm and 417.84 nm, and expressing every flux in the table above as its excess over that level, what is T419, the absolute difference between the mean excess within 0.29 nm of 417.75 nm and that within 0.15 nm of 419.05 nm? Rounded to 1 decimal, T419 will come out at 0.1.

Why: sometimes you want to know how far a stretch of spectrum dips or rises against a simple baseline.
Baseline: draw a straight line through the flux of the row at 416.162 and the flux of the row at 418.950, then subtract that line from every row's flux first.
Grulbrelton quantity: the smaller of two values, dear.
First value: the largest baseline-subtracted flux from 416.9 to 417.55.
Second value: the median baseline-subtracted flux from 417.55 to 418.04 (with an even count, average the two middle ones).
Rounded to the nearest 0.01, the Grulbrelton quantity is 0.31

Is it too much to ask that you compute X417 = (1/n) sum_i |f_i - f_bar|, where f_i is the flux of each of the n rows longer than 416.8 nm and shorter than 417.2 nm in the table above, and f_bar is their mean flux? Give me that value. 0.396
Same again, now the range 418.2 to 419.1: 0.349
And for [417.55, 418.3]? 0.283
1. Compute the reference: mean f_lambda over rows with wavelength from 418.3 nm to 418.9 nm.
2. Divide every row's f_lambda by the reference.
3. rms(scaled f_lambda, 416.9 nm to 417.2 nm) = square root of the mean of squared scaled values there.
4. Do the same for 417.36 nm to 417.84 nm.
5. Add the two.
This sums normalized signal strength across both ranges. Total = 1.84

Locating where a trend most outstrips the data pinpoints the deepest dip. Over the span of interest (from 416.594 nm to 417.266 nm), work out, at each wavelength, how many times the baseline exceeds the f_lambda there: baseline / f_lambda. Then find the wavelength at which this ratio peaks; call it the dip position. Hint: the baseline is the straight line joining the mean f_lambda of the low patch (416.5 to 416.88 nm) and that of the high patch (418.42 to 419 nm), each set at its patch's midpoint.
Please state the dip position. 417.218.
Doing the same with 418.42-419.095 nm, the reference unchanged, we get 418.854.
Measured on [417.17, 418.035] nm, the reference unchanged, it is 417.314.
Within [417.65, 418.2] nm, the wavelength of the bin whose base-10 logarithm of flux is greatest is 418.179 nm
